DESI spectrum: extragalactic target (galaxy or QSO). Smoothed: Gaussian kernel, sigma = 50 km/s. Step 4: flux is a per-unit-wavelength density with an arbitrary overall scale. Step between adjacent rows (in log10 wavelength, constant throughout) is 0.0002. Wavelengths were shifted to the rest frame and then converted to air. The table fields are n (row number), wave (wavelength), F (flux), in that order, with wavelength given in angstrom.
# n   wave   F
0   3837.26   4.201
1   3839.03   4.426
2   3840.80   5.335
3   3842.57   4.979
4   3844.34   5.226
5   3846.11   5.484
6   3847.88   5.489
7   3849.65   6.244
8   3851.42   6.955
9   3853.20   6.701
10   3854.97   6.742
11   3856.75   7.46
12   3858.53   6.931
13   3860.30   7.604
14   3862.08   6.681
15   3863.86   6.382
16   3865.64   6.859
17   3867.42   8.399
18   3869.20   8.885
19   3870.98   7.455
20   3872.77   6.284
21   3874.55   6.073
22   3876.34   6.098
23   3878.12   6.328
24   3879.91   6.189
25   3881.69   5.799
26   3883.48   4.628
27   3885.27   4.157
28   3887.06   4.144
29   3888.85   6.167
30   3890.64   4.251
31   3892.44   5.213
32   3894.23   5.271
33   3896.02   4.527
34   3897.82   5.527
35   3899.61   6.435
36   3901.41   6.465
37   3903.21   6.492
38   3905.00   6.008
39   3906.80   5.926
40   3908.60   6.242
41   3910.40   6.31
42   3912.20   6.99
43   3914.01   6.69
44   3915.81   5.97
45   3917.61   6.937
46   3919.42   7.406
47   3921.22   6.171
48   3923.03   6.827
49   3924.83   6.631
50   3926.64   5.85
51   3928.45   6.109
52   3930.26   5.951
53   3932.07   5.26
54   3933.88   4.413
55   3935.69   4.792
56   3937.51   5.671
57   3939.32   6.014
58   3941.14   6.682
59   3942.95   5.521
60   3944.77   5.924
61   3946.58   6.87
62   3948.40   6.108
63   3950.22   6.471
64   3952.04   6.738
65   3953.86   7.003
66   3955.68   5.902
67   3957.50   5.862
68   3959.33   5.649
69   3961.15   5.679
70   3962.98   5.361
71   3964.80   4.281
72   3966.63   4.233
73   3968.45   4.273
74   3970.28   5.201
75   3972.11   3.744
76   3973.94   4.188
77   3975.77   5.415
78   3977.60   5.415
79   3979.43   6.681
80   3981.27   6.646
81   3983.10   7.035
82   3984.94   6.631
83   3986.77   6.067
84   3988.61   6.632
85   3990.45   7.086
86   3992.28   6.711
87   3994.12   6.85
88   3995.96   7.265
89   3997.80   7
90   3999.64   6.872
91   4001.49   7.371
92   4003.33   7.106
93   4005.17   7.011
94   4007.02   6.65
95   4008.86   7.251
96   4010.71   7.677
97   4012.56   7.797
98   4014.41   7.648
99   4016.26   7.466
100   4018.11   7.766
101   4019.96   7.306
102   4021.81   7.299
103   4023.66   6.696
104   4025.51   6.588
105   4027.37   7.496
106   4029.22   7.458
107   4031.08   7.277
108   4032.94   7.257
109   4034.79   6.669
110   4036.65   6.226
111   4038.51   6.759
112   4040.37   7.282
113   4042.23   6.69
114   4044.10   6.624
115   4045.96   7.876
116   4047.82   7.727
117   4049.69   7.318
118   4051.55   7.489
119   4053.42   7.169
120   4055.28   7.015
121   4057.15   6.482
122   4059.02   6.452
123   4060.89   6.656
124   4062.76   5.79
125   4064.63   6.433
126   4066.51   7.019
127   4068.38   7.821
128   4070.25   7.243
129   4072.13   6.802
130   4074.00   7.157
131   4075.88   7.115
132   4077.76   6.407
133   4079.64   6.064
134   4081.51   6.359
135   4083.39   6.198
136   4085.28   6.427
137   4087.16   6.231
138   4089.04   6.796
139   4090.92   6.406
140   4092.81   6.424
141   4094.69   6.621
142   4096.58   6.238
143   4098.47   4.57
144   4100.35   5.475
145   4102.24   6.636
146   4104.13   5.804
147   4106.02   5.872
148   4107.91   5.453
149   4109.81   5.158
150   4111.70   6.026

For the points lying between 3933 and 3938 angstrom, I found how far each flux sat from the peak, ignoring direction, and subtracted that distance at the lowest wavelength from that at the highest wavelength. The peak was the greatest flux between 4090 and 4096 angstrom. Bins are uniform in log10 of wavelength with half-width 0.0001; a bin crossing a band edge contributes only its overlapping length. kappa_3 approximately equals -1.3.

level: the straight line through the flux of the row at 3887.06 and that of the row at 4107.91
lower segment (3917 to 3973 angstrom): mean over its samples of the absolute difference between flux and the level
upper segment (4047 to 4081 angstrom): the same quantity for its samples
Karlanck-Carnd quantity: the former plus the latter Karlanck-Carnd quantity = 3.1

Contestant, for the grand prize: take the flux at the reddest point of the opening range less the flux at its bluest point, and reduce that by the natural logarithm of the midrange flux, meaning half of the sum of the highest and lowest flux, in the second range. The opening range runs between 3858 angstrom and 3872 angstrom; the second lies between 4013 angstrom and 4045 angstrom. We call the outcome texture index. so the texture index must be -1.4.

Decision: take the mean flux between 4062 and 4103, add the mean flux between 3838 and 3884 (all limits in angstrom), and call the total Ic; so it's 12.8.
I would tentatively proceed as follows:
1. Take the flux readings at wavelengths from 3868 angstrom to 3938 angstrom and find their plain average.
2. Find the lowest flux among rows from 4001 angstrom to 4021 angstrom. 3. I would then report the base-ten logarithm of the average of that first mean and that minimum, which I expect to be 0.800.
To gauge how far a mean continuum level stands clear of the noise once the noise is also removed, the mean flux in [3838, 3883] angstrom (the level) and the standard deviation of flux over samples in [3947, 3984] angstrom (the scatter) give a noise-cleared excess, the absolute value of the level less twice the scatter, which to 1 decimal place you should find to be 4.4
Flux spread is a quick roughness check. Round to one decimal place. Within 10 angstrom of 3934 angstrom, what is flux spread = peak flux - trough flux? 2.3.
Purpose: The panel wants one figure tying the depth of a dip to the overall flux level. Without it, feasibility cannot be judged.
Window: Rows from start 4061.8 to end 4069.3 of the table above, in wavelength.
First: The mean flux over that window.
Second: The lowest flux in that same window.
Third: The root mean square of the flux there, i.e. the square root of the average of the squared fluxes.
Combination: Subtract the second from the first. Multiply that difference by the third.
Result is 6.6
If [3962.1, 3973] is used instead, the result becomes 3.5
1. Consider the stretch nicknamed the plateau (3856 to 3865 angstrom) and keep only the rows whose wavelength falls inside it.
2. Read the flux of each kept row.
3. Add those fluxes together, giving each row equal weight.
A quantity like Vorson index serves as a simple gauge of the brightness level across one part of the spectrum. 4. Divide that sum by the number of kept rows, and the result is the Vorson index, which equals 7.0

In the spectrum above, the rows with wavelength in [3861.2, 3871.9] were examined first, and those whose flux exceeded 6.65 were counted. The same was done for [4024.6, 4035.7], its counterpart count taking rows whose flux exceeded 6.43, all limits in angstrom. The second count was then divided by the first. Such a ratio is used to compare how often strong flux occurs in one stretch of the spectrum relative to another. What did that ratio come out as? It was 1.2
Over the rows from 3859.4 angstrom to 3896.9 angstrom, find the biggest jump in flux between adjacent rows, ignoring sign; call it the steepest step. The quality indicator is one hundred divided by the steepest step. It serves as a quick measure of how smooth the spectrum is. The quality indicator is 49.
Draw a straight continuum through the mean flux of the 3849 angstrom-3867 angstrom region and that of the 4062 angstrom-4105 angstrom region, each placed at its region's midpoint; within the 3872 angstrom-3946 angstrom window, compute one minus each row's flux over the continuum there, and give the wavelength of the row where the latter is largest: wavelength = 3887.06 angstrom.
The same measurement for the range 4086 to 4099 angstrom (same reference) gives 4098.47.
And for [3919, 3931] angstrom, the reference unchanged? 3926.64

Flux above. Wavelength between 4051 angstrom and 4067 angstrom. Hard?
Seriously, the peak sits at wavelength 4051.55 angstrom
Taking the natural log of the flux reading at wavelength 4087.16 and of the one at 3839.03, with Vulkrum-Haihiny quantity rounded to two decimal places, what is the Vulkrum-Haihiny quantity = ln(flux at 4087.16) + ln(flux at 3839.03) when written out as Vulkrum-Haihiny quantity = 3.32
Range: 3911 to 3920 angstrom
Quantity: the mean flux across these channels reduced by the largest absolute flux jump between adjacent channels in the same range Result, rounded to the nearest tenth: 5.8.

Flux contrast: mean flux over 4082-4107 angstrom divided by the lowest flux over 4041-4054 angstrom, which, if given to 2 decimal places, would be 0.93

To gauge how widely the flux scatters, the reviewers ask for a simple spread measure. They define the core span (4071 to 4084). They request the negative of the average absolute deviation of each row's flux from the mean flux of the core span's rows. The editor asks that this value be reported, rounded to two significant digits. -0.38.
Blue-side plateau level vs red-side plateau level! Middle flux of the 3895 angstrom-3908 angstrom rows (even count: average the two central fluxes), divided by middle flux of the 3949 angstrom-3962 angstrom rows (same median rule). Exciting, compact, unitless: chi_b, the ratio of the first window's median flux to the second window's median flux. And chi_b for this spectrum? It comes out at 1.02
